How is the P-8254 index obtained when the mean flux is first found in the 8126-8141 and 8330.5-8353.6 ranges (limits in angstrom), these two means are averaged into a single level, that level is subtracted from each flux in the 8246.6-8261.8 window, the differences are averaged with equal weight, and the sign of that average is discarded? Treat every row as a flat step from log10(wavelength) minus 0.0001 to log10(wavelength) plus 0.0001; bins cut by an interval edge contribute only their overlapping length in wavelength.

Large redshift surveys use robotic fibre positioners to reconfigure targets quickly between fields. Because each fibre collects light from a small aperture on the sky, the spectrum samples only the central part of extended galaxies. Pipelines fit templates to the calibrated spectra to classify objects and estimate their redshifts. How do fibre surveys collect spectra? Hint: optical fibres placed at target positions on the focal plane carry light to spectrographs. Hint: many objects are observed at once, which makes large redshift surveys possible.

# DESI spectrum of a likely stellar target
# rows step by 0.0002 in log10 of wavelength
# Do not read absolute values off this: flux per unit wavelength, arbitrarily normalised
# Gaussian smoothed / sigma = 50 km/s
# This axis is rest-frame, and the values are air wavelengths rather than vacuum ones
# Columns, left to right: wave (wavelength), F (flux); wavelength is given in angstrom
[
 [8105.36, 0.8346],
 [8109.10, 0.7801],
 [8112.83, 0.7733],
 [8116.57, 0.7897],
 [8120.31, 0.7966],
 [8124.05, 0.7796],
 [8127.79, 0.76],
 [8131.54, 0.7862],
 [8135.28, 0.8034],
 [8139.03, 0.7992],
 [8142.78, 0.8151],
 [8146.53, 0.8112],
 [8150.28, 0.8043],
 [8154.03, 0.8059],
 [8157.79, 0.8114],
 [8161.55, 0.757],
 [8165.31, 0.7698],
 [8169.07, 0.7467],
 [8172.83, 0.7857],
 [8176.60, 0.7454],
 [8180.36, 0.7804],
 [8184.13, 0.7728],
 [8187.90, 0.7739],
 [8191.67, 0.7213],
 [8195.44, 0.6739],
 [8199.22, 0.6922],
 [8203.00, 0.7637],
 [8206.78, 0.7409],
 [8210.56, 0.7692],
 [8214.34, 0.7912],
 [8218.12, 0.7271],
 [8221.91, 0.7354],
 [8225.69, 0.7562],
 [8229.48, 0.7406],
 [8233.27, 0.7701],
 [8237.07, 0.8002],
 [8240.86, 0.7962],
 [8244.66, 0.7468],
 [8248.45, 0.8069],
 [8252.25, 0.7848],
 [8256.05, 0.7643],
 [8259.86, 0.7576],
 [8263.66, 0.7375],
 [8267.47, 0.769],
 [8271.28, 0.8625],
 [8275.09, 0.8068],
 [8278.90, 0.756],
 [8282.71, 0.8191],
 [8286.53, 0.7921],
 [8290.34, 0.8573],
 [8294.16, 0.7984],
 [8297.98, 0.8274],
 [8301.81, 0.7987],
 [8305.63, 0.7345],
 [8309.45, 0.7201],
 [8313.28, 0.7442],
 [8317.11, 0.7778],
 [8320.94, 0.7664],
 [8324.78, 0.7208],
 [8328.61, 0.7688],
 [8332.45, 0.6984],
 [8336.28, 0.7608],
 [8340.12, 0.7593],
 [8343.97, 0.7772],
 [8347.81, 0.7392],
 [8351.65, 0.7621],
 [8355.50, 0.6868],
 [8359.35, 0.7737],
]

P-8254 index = 0.010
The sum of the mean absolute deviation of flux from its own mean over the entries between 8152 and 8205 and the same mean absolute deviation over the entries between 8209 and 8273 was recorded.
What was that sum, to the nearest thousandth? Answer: 0.055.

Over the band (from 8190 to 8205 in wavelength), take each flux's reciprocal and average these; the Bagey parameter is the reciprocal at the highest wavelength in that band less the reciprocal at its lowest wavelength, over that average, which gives -0.055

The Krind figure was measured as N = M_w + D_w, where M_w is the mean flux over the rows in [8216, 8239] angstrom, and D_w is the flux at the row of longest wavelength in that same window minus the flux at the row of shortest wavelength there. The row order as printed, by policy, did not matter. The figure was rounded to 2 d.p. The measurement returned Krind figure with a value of 0.83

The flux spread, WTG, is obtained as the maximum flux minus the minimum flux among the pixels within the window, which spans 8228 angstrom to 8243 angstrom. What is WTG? 0.060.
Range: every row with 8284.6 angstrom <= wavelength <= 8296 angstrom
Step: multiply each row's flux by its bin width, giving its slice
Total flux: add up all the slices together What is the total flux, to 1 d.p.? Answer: 9.3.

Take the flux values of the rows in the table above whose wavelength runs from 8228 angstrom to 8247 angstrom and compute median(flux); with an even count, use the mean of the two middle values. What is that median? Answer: 0.770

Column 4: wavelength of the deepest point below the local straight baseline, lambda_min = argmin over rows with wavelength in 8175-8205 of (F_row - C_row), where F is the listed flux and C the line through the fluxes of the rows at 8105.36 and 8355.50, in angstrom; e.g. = 8195.44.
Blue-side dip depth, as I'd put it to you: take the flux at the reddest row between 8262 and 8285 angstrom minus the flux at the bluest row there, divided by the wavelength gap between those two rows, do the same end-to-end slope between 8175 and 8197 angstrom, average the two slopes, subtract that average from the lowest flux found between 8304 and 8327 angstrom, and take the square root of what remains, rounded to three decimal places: 0.848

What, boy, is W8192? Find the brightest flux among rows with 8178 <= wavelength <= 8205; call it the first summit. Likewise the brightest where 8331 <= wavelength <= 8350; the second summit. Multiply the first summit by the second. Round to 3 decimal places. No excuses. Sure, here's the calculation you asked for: 0.607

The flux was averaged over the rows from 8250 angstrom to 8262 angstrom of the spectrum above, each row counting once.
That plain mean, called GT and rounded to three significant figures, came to 0.769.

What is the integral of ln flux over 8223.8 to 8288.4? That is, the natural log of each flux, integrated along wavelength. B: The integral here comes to -16.1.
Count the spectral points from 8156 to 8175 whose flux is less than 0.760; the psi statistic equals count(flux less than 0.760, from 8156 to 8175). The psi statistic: 2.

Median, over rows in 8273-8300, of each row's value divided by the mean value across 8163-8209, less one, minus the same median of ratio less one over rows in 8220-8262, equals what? 0.06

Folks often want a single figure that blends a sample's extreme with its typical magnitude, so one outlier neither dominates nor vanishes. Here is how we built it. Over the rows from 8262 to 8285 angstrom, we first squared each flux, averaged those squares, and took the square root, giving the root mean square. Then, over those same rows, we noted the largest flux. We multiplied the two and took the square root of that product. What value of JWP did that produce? 0.827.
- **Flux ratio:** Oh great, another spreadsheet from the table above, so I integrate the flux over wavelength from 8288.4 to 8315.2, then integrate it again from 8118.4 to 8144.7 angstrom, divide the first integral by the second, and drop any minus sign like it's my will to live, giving 1.01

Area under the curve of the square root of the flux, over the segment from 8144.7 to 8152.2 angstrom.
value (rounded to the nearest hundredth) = 6.75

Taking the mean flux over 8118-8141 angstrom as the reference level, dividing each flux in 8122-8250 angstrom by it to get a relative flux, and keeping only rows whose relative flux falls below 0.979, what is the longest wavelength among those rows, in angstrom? 8244.66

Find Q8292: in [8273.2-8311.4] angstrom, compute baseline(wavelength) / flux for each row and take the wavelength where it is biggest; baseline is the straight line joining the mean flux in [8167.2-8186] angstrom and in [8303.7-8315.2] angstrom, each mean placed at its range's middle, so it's 8309.45 angstrom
